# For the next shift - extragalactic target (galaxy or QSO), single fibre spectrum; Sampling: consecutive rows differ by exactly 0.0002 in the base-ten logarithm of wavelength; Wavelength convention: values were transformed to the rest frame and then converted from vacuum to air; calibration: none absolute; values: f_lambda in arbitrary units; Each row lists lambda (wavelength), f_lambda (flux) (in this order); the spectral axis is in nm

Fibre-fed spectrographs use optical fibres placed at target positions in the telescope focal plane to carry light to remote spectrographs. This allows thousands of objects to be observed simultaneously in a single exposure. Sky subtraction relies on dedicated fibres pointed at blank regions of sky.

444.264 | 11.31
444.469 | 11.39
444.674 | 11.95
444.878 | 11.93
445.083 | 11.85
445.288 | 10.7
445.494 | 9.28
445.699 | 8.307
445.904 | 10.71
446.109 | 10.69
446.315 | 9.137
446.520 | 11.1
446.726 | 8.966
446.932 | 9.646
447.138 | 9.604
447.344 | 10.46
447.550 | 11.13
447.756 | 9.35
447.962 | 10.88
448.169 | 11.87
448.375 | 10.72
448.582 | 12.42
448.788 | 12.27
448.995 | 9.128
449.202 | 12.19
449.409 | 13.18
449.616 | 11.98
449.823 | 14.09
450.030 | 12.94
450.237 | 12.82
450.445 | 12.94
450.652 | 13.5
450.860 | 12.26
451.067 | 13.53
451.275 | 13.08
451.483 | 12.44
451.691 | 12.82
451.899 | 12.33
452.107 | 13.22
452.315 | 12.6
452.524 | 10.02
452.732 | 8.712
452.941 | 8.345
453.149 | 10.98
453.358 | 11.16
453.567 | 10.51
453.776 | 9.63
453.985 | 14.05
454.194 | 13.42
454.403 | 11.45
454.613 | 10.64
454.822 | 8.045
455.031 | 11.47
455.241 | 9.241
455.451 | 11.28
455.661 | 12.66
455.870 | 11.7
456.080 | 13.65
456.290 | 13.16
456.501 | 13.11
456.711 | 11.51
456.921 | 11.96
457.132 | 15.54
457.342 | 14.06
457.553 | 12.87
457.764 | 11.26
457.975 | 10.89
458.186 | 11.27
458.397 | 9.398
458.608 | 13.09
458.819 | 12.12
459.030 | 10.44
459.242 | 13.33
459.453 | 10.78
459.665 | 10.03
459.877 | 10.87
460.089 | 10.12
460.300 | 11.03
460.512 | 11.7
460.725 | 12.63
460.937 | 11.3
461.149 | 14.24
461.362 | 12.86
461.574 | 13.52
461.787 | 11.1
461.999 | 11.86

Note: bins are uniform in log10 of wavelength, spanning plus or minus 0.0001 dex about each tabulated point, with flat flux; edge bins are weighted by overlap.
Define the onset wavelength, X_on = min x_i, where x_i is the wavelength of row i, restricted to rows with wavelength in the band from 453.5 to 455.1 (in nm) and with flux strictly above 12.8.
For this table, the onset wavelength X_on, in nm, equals 453.985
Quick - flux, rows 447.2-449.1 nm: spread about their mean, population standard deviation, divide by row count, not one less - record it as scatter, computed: 1.1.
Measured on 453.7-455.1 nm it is 1.9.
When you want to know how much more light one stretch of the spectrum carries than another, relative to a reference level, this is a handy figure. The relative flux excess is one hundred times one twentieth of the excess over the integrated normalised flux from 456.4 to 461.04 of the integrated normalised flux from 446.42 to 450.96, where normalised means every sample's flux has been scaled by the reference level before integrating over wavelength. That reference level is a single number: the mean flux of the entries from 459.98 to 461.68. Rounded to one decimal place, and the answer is -1.0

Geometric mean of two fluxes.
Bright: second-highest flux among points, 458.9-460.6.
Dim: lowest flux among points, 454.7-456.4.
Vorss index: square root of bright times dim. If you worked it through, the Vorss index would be 9.7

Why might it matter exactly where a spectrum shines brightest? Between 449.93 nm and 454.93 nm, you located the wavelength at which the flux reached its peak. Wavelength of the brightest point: 453.985 nm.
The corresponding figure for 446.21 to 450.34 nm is 449.823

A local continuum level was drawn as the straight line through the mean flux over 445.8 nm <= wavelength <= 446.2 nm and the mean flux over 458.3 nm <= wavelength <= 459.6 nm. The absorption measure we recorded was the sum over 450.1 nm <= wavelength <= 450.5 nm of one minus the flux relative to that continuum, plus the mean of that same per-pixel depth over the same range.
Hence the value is -0.5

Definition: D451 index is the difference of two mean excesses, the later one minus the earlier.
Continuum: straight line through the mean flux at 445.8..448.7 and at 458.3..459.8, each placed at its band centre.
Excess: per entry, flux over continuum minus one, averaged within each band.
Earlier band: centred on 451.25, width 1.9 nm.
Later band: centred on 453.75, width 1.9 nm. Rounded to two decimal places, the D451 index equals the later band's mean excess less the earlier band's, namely -0.18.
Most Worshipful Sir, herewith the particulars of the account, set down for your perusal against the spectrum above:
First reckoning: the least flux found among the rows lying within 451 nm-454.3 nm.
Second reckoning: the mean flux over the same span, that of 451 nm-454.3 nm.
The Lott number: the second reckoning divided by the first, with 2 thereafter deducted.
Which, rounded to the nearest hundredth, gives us -0.60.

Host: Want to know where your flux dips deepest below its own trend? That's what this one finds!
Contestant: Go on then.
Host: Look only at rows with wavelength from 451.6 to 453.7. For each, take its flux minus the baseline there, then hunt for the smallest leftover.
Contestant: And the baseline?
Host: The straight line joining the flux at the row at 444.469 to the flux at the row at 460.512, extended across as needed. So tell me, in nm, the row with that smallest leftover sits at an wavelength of 452.941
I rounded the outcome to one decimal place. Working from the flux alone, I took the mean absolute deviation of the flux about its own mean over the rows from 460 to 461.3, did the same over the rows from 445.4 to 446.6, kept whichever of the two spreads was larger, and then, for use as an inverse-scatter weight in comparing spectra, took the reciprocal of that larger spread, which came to 0.9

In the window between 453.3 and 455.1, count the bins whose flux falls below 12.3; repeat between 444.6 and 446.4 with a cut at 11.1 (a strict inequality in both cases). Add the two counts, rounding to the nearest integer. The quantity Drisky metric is 13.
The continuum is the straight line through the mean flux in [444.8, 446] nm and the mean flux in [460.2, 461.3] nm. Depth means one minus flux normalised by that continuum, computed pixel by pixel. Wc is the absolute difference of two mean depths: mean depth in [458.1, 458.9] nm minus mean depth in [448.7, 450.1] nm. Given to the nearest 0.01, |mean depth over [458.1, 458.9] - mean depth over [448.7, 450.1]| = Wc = 0.16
